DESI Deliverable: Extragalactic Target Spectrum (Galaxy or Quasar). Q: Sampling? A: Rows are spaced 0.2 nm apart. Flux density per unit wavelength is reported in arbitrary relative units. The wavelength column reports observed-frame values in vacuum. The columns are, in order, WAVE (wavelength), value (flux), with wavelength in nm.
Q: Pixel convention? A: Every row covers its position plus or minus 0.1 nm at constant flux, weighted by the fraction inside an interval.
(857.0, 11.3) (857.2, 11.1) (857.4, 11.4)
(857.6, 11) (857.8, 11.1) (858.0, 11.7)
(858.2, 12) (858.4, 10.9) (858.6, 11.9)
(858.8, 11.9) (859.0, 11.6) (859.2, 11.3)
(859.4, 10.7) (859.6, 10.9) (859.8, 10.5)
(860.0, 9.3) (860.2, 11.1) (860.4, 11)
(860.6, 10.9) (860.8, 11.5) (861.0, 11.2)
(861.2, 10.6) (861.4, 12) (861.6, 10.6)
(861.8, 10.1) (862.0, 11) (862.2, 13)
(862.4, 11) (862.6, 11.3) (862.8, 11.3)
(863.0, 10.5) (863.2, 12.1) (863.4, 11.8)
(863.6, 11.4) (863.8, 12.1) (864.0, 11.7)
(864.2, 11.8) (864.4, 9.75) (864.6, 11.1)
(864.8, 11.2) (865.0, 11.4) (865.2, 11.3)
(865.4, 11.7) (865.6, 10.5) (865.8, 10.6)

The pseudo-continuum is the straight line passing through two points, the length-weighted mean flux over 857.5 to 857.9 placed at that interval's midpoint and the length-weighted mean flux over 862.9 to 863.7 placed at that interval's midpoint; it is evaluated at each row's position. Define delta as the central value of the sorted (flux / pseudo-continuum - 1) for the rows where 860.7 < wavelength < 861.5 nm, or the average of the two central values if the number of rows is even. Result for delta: 0.01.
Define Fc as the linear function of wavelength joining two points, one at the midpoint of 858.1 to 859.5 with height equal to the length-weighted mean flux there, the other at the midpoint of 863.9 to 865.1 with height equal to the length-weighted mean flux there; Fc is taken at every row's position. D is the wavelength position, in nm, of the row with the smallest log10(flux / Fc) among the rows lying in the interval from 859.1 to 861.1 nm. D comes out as 860.0 nm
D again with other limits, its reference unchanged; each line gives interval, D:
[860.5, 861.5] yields 861.2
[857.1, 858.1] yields 857.6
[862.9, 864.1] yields 863.0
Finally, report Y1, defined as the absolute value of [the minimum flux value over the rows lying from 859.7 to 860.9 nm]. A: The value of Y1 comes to 9.3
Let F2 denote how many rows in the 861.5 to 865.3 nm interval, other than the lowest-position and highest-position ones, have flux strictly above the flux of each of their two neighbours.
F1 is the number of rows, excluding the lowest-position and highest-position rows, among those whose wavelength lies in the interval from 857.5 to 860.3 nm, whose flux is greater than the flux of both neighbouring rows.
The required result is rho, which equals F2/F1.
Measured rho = 2.5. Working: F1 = 2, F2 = 5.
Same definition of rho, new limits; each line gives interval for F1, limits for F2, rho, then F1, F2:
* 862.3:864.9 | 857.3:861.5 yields 1.3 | 3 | 4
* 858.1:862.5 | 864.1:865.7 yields 0.4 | 5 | 2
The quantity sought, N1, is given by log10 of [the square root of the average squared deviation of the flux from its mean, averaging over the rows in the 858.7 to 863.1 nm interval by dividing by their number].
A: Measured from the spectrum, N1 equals -0.14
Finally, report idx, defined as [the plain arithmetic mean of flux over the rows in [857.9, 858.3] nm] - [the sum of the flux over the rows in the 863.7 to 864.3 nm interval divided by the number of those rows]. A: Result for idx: -0.02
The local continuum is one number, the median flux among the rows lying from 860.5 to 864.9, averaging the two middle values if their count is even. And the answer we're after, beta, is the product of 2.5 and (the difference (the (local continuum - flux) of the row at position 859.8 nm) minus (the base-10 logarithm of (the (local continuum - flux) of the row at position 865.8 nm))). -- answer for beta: 2.3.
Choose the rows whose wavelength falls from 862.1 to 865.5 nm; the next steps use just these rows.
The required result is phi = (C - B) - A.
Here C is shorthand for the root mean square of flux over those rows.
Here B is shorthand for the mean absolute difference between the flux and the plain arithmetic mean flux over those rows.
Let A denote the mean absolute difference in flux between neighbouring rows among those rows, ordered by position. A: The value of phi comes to 10.3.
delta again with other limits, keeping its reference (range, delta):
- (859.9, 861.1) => -0.02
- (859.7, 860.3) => -0.06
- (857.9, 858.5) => 0.06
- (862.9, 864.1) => 0.02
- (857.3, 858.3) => 0.03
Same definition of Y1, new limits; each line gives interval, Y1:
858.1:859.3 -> 10.9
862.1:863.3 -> 10.5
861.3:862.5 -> 10.1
